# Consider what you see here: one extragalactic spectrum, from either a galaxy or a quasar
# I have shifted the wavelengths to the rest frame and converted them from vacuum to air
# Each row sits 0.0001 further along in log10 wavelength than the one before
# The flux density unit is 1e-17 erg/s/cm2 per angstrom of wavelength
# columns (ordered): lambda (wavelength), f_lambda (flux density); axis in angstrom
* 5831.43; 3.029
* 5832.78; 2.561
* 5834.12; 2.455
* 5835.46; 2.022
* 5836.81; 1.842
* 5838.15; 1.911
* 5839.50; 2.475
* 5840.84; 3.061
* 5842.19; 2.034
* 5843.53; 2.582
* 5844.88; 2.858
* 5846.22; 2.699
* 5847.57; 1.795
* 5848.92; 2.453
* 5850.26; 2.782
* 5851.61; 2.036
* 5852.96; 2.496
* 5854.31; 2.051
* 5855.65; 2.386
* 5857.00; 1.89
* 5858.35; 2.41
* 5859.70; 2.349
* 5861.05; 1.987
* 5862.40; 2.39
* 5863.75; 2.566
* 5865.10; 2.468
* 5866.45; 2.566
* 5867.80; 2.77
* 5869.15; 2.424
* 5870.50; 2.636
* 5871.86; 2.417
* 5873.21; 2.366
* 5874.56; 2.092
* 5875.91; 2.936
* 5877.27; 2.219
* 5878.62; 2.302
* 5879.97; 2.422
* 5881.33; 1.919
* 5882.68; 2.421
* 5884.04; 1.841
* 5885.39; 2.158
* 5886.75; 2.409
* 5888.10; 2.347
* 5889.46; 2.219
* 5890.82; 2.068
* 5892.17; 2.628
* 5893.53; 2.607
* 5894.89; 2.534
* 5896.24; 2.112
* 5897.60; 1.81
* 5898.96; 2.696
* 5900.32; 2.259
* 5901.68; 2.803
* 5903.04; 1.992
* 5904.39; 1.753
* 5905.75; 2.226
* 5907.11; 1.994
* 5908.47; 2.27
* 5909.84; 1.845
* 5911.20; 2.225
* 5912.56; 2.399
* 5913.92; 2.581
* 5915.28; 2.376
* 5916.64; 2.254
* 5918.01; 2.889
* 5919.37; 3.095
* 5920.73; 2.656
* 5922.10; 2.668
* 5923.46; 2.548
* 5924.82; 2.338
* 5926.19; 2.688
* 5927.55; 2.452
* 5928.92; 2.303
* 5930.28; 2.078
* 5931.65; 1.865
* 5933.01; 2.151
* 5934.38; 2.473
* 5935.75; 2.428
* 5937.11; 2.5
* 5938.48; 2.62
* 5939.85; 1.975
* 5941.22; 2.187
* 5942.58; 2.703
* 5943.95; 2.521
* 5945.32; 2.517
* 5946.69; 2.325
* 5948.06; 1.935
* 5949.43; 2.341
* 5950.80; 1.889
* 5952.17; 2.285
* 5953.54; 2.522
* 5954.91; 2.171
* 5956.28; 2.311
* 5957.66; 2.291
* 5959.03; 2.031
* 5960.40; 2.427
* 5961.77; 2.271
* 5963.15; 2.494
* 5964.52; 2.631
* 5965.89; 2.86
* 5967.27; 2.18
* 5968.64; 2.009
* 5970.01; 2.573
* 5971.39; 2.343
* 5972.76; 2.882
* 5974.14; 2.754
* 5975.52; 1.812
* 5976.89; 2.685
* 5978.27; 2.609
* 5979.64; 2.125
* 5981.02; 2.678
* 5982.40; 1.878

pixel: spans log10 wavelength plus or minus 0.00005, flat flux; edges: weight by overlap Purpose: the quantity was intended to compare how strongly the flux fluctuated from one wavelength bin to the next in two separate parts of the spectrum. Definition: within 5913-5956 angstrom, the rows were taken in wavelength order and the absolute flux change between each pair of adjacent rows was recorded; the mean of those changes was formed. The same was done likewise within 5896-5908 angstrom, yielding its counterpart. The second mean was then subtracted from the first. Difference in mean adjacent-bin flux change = -0.23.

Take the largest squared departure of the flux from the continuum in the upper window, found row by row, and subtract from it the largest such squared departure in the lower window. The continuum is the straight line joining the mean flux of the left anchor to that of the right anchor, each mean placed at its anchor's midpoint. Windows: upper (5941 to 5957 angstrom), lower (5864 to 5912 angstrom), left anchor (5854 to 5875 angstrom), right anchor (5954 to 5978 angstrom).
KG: -0.1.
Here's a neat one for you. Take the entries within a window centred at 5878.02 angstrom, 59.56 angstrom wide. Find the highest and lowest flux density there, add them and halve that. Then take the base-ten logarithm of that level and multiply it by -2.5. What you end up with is -0.925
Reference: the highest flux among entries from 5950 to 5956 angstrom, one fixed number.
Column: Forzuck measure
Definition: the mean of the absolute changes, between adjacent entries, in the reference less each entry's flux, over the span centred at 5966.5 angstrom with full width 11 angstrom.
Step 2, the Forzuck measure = 0.32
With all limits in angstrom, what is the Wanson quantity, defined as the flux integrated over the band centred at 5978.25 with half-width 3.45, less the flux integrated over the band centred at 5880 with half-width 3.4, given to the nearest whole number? 1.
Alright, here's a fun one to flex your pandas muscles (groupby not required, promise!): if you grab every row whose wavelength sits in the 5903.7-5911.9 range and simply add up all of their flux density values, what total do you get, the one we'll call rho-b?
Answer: 12.3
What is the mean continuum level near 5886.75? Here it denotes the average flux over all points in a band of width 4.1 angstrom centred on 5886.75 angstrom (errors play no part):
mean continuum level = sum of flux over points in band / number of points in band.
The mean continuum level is 2.30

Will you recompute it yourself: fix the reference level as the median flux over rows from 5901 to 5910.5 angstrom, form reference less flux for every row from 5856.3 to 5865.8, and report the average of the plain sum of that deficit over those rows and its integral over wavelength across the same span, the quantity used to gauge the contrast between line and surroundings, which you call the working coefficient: -2.5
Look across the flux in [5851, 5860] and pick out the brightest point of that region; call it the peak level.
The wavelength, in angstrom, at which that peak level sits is 5852.96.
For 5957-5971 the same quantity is 5965.89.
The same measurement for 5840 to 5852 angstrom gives 5840.84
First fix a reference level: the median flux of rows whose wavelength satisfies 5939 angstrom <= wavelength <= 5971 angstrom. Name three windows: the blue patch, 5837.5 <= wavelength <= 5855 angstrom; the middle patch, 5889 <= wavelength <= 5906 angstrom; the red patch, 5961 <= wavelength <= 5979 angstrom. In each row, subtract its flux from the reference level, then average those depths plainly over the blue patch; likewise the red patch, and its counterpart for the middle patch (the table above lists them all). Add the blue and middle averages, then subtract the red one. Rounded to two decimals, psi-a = 0.09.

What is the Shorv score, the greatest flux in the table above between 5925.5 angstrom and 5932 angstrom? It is 2.688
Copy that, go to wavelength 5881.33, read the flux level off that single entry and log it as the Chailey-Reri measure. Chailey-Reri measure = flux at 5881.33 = 1.919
